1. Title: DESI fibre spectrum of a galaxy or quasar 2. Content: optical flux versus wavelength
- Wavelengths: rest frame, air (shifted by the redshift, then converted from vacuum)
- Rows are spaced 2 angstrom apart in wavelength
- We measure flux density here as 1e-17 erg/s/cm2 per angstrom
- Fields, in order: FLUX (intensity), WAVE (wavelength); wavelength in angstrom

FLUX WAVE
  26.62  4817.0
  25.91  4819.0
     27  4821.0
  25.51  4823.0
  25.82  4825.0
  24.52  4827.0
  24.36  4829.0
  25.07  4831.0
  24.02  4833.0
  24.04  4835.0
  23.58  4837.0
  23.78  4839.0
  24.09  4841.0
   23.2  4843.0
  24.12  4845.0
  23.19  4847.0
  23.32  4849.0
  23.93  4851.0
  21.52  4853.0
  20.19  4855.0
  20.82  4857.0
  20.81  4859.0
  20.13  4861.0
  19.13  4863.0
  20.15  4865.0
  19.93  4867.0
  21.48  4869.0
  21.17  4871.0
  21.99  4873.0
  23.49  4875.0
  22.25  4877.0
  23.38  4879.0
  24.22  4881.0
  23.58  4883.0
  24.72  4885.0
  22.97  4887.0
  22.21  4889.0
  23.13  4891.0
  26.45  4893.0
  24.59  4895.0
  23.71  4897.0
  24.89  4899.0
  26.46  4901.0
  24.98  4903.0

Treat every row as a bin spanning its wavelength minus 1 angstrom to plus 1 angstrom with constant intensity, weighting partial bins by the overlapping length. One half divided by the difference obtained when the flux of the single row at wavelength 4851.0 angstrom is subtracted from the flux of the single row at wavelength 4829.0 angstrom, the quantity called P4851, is 1.2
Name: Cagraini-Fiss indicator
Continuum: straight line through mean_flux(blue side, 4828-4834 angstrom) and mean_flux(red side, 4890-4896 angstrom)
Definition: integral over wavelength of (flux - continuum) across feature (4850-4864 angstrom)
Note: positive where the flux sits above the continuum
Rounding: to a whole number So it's -51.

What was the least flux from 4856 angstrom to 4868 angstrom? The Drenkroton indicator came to 19.13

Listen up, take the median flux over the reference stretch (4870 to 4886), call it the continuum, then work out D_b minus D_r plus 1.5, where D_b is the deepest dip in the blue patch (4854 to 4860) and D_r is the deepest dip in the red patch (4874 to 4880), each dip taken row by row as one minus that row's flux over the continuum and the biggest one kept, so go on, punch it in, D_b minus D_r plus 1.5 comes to 1.59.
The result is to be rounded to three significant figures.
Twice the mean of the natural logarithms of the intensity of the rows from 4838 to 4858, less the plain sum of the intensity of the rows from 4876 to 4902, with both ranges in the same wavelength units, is -306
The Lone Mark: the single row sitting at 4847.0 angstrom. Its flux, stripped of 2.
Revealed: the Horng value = 21.2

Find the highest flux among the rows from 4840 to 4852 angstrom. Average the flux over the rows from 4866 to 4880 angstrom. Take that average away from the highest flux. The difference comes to 2.2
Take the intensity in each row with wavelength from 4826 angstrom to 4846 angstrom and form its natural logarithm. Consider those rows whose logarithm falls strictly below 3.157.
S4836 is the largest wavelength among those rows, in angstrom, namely 4843.0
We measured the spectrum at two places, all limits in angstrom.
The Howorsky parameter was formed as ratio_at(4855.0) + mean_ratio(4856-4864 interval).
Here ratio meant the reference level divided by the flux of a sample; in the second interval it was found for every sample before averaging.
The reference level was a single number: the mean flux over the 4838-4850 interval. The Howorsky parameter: 2.34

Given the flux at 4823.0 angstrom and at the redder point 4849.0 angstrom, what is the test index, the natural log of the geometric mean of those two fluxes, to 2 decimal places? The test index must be 3.19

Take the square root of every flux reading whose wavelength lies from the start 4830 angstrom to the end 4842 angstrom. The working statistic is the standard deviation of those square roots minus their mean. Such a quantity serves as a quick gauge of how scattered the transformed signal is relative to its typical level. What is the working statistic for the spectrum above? -4.86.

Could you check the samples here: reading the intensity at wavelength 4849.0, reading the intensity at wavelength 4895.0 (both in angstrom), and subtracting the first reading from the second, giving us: 1.3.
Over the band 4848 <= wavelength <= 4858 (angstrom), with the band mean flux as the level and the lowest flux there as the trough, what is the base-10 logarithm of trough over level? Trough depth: -0.036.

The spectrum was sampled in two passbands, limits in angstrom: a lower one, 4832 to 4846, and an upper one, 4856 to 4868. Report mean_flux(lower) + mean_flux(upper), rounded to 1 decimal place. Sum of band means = 44.0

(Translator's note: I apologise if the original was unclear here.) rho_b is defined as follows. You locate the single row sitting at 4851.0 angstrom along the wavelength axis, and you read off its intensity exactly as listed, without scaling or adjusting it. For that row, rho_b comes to 23.93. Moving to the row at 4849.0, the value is 23.32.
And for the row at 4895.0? 24.59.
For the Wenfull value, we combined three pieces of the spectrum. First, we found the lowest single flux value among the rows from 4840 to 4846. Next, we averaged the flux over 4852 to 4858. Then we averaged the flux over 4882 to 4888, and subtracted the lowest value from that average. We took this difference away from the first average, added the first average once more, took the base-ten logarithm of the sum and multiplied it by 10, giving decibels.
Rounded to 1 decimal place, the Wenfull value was 16.1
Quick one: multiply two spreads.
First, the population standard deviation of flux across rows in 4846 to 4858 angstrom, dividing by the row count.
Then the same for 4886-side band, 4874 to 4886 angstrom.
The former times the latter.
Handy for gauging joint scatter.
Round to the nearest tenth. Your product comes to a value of 1.1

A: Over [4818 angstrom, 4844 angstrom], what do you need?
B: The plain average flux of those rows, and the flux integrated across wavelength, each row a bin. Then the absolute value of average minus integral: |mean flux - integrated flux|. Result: 617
